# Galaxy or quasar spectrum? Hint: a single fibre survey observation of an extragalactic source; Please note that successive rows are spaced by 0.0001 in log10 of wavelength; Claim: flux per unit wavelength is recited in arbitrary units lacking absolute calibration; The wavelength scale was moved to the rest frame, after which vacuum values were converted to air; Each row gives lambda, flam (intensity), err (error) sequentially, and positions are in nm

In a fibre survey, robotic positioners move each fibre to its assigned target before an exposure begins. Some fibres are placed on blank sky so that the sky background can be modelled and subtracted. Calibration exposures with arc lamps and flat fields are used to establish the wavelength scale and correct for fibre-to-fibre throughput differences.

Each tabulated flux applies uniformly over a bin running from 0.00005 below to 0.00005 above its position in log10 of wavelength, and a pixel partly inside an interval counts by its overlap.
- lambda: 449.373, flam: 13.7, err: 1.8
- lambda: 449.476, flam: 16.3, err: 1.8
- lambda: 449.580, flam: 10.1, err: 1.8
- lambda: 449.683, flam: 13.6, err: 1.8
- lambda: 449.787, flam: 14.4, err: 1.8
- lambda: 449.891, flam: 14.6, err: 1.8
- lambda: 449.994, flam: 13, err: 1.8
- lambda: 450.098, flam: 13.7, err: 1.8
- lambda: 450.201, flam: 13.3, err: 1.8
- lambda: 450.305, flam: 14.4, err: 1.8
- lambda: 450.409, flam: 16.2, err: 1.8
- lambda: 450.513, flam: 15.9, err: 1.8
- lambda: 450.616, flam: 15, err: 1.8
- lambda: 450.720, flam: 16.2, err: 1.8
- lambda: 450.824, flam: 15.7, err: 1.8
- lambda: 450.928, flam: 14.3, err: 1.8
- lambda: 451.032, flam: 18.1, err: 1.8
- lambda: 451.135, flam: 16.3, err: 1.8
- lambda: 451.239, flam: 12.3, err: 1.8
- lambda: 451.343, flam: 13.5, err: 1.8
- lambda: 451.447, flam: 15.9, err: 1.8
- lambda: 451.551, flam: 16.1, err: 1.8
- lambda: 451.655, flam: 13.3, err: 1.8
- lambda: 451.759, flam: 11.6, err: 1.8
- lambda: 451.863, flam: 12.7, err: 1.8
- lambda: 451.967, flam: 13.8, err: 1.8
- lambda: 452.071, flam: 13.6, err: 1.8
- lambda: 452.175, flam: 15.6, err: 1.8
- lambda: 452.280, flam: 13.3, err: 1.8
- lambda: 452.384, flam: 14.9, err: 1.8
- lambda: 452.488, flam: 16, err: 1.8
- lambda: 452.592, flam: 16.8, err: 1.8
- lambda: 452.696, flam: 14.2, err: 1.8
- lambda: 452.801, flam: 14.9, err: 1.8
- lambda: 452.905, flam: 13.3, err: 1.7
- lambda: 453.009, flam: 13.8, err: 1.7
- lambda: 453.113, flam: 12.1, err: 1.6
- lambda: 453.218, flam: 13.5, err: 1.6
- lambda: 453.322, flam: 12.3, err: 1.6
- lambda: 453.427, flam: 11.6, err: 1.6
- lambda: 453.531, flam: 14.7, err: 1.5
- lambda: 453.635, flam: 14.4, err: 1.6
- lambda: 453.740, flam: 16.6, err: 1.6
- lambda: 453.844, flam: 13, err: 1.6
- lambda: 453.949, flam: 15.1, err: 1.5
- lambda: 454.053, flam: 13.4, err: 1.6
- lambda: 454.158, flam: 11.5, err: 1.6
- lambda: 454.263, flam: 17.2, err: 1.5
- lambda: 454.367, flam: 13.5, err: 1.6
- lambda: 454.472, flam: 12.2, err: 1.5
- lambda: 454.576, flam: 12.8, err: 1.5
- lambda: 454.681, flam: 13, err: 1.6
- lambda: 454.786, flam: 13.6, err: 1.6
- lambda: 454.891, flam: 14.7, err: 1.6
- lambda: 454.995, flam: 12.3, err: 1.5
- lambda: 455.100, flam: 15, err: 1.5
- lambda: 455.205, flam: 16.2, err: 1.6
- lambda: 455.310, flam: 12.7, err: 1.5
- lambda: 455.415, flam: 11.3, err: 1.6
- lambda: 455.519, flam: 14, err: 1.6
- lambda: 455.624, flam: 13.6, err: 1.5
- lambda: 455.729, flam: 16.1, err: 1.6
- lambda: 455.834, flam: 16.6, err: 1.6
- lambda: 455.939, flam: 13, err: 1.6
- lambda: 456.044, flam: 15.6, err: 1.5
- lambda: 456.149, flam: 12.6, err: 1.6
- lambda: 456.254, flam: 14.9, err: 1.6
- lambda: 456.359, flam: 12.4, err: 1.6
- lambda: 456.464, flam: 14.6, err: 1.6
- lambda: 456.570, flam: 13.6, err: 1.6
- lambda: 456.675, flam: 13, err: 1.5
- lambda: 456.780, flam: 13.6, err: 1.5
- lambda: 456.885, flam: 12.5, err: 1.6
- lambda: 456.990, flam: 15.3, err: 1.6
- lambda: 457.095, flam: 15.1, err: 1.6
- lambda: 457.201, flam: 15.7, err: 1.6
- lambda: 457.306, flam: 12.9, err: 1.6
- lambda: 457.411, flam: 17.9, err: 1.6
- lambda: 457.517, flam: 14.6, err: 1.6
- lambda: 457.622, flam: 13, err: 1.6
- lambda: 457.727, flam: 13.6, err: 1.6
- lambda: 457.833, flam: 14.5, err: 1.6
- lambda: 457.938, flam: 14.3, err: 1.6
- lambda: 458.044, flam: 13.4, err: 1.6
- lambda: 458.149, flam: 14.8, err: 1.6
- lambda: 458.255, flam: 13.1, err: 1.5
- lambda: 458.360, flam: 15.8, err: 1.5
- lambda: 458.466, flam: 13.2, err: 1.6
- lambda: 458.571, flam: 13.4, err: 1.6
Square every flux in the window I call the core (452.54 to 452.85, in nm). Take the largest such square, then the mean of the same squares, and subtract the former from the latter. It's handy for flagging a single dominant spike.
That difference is -47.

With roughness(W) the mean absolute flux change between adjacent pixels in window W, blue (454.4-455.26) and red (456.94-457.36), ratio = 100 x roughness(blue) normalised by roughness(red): 105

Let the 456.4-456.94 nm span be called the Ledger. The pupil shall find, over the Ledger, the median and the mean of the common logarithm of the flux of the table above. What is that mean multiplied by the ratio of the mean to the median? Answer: 1.12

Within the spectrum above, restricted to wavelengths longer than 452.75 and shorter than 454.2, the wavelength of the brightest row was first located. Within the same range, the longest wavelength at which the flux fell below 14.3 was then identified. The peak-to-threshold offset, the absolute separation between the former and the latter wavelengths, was 0.42 nm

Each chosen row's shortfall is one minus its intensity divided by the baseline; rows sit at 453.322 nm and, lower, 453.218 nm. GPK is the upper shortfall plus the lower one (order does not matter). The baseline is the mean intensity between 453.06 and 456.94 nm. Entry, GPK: 0.12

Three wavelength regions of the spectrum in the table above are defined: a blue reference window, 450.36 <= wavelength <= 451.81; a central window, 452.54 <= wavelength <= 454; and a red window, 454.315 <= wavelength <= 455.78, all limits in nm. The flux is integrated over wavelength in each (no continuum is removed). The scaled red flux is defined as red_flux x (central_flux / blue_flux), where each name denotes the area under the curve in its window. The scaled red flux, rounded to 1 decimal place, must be 18.8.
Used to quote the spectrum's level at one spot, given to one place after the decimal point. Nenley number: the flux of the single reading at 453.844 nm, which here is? 13.0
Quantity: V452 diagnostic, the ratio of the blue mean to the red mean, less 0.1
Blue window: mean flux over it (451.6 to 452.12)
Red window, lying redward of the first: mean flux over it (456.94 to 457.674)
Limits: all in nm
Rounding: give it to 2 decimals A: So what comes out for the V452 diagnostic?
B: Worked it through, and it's 0.77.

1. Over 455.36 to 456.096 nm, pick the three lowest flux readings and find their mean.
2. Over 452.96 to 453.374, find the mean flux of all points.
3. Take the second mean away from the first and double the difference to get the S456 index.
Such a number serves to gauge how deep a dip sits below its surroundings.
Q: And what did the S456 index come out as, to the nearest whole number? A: -1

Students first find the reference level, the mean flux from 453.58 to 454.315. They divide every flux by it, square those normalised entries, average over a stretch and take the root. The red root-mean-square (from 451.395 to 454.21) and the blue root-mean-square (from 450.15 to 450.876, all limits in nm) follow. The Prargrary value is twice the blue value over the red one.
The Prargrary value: 2.17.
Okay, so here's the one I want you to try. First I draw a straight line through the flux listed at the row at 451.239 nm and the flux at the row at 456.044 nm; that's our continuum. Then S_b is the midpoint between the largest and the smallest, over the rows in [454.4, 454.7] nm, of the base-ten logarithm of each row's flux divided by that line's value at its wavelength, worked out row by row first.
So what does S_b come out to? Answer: -0.064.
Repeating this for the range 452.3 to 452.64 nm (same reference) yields 0.080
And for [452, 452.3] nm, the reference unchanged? 0.045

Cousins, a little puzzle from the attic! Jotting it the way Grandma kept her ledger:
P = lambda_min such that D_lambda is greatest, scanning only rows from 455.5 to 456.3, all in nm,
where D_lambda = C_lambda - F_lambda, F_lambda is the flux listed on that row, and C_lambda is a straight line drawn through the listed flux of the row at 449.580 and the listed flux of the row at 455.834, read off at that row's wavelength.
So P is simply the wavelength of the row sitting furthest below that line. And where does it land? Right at 456.149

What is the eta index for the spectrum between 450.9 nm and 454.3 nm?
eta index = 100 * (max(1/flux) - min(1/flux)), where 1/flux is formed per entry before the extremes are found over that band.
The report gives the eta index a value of 3.17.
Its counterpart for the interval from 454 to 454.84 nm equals 2.88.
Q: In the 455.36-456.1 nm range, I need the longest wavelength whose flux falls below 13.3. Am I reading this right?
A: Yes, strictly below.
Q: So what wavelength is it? 455.939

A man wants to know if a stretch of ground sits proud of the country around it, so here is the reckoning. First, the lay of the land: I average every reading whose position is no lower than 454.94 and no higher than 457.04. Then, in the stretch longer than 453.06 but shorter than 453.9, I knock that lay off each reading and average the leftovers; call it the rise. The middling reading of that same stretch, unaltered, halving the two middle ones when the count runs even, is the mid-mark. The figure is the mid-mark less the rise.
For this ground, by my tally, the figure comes 13.7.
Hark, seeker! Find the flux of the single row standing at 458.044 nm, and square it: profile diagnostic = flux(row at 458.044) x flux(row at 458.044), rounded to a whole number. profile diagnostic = 180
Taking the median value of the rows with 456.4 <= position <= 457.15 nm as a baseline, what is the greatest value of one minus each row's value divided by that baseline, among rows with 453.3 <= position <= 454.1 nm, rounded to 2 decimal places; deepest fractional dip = 0.15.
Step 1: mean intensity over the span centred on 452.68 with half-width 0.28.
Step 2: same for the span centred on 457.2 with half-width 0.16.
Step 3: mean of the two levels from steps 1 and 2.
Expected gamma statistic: 14.8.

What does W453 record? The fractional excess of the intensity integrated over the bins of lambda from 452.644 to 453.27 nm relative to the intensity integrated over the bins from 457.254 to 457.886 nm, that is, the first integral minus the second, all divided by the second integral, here -0.06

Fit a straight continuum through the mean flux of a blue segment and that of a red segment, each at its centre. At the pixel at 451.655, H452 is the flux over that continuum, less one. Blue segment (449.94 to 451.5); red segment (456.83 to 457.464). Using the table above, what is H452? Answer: -0.11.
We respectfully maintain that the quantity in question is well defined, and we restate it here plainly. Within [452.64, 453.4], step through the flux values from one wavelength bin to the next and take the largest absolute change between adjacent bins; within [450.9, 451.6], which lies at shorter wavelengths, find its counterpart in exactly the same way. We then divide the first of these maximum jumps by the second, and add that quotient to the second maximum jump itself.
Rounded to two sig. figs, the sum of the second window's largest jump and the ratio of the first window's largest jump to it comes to 4.4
